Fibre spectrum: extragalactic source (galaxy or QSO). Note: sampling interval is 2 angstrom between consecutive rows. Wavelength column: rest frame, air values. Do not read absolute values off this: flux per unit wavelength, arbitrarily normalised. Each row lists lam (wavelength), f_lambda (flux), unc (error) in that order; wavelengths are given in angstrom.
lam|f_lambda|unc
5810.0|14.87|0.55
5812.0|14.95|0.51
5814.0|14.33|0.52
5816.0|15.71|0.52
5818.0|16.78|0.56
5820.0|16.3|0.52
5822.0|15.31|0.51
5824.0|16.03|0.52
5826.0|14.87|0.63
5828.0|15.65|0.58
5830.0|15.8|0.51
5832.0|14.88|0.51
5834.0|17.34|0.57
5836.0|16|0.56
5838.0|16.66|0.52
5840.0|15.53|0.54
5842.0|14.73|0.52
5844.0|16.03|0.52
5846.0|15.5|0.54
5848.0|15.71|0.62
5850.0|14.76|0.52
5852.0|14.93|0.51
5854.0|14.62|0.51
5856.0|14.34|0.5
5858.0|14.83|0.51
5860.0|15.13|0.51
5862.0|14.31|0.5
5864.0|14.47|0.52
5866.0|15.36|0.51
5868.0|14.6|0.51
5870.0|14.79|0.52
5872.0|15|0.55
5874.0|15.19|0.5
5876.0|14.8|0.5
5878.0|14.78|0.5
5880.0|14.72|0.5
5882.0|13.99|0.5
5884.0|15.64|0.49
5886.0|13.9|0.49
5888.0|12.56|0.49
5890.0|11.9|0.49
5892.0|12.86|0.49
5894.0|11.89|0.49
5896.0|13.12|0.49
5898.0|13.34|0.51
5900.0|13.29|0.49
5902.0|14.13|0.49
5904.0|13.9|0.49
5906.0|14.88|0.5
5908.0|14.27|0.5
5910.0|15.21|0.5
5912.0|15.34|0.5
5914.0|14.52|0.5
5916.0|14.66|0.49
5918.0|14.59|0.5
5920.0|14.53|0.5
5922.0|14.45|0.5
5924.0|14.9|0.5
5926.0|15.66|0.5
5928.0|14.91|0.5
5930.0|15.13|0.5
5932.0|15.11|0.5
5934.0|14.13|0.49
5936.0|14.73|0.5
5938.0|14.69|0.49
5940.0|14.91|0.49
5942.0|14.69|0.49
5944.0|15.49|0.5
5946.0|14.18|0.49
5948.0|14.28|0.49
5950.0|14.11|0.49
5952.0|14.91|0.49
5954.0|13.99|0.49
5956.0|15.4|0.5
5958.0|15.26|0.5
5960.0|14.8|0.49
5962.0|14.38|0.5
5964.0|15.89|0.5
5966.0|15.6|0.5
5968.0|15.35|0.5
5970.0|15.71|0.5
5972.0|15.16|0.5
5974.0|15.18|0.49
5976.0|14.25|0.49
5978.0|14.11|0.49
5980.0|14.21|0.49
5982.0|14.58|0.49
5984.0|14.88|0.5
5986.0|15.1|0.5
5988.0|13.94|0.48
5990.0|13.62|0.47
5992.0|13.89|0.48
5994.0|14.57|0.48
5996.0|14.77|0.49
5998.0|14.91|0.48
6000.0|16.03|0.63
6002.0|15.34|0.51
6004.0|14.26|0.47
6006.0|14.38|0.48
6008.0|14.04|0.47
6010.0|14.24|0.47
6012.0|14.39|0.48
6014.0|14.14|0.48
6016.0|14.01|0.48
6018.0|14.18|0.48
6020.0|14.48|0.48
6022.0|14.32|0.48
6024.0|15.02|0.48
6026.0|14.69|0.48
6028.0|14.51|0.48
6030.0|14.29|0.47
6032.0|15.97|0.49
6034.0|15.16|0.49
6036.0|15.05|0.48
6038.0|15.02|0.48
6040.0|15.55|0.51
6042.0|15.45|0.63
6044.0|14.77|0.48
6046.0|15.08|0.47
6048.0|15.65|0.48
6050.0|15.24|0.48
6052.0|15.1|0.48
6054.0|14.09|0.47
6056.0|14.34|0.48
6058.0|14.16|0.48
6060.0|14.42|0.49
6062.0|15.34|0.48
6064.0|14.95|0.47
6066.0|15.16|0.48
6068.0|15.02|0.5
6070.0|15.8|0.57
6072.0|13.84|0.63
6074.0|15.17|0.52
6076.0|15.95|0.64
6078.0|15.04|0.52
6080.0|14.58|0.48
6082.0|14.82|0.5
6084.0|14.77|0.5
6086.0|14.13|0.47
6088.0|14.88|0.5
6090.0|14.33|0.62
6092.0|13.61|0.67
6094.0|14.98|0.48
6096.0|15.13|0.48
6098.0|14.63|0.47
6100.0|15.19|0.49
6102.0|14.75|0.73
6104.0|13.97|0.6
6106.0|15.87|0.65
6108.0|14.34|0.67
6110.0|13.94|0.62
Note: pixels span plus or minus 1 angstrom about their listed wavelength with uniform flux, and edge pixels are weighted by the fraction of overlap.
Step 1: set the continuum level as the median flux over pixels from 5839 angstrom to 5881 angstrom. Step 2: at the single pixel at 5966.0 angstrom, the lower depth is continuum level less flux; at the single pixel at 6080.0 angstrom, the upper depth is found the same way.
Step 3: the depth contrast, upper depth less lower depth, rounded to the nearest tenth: 1.0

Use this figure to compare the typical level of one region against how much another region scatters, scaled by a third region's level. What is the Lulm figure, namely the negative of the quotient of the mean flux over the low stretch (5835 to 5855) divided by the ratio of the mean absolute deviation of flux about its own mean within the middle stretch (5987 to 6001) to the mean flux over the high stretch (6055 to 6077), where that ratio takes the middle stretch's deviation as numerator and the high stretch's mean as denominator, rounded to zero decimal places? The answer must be -376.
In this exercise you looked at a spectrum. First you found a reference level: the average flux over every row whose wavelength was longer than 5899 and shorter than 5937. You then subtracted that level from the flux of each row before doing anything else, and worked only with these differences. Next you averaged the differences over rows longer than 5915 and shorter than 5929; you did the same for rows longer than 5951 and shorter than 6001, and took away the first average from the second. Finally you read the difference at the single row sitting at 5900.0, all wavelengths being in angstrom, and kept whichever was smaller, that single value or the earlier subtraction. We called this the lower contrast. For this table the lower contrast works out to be -1.4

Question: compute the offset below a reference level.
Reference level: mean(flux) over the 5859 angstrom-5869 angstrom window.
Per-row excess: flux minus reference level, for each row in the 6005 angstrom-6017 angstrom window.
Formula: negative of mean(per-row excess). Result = 0.6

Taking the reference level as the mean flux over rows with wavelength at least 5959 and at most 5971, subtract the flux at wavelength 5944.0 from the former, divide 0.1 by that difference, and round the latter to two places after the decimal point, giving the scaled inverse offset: -0.50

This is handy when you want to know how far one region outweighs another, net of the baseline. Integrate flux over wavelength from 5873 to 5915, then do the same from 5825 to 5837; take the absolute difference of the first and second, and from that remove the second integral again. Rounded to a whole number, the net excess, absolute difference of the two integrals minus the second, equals 210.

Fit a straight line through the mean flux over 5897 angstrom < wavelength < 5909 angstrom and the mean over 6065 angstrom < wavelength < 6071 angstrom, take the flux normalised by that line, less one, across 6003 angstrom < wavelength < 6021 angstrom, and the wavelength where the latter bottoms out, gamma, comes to 6016.0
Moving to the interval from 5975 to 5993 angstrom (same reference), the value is 5990.0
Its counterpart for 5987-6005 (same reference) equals 5990.0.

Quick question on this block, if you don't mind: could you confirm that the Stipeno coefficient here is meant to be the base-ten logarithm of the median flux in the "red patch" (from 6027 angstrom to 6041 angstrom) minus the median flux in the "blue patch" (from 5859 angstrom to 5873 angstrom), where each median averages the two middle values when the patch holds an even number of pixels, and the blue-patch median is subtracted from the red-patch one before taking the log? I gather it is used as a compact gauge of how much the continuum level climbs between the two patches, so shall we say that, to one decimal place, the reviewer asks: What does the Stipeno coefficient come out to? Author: -0.6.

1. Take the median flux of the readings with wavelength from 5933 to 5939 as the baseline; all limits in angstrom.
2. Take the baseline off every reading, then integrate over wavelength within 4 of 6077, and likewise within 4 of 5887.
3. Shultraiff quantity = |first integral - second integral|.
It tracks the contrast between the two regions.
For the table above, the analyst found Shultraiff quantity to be 13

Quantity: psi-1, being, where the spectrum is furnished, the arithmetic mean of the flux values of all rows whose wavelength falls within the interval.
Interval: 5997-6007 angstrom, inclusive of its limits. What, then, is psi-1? 15.0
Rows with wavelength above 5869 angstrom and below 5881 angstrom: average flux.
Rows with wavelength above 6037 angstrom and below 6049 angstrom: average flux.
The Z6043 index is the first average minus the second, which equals -0.4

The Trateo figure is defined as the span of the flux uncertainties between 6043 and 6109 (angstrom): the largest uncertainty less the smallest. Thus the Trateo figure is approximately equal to 0.26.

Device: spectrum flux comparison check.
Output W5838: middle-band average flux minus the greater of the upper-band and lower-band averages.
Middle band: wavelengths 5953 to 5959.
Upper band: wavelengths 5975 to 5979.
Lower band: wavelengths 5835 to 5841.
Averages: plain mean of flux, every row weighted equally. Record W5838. -1.2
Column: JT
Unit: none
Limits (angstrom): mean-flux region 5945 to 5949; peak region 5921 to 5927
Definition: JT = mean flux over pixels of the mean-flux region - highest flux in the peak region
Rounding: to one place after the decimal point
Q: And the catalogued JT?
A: -1.4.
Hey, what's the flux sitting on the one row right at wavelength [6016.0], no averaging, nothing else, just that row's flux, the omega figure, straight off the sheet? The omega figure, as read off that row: 14.01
